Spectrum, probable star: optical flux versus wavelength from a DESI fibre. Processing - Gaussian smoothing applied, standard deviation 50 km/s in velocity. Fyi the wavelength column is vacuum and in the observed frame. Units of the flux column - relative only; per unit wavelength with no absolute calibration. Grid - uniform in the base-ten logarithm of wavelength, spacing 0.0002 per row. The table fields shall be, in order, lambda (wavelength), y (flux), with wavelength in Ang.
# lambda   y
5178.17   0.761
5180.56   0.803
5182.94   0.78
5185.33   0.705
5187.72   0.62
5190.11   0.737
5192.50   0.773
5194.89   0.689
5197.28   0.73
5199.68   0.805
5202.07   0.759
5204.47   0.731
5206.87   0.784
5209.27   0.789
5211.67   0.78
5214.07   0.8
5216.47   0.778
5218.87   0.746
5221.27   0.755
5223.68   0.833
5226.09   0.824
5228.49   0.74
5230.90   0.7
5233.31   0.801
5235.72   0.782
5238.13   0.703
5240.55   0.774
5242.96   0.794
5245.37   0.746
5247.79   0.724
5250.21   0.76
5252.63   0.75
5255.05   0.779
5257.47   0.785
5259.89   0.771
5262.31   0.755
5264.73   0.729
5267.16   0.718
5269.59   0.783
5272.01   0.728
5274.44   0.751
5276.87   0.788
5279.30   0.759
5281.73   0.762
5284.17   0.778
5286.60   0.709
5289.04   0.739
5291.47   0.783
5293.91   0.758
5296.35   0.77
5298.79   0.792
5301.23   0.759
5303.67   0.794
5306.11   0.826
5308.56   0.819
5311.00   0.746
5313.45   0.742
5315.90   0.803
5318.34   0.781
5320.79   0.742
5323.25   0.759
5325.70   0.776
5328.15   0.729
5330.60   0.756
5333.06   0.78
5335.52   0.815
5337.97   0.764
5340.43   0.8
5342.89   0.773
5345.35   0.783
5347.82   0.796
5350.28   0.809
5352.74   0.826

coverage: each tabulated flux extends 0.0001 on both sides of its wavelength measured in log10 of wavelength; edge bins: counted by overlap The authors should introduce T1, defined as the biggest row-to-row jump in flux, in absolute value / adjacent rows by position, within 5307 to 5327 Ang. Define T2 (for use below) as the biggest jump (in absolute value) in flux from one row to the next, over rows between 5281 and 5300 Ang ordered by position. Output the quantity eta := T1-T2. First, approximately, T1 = 0.073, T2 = 0.069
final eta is 0.004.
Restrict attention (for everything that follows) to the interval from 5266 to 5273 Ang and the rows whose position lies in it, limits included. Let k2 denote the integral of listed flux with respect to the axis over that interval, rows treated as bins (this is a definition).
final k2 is 5.21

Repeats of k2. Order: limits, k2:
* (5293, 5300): 5.42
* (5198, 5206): 6.10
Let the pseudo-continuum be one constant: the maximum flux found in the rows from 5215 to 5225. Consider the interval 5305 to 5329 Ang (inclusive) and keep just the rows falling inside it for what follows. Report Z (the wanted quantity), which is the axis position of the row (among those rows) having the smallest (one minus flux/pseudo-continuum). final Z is 5306.11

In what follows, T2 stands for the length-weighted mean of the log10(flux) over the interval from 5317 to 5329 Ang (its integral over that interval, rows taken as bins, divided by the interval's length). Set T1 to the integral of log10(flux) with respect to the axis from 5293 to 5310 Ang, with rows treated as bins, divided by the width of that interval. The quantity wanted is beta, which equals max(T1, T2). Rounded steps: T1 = -0.104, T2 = -0.120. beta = -0.104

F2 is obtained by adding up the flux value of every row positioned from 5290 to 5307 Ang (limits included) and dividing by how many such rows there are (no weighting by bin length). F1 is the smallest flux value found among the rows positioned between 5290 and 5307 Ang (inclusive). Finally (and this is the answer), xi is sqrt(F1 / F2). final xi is 0.984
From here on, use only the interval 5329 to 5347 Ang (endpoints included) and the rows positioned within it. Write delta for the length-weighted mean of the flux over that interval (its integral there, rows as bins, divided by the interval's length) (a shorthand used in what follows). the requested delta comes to 0.781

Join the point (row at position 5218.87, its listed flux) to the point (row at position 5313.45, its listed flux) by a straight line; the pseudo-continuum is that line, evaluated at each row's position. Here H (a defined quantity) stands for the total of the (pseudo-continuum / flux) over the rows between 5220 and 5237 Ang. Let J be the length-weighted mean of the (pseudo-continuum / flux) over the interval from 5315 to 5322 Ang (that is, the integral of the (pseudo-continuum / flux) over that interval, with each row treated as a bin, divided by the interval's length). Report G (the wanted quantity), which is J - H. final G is -6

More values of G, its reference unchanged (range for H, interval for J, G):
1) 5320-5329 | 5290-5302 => -3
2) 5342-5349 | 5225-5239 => -2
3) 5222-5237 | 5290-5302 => -5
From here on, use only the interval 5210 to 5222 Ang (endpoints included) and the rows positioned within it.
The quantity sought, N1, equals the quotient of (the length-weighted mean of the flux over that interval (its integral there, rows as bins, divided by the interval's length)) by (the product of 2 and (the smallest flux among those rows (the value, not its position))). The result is 0.519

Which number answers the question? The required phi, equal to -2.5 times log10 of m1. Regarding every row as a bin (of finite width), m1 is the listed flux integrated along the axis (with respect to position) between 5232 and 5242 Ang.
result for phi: -2.21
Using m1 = 7.65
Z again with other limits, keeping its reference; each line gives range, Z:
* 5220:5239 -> 5223.68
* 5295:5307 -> 5306.11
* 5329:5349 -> 5335.52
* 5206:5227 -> 5223.68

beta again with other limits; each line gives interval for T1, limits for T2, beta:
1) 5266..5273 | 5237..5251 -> -0.125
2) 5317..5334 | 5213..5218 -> -0.105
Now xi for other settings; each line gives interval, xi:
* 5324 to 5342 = 0.970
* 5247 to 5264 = 0.976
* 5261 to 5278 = 0.978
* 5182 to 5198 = 0.929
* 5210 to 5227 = 0.973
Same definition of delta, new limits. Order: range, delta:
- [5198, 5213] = 0.773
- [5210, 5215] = 0.789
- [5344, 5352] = 0.798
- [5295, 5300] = 0.780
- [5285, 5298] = 0.754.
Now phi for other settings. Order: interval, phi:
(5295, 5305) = -2.23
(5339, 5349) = -2.24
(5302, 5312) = -2.25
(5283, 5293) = -2.19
